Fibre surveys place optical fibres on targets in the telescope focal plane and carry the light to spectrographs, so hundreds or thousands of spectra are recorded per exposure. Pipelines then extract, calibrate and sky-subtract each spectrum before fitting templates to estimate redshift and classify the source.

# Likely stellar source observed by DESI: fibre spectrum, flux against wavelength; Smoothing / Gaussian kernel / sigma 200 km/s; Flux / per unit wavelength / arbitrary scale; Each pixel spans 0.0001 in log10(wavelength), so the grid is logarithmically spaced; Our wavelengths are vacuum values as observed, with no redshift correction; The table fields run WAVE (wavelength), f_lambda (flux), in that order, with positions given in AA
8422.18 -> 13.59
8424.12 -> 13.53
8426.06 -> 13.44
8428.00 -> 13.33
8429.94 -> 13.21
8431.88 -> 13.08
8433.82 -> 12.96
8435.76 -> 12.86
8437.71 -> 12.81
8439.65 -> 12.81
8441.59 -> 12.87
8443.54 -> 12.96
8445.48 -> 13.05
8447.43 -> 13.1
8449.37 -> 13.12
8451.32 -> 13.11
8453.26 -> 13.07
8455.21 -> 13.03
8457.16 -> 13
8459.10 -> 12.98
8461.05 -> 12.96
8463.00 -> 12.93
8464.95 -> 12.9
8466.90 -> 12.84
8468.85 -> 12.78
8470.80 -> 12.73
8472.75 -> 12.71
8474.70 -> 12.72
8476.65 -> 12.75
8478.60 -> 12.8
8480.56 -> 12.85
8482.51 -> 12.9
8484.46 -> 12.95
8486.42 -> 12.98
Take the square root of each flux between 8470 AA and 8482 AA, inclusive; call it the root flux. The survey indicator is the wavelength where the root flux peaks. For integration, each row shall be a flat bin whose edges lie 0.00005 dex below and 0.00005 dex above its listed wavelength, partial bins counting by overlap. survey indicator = 8480.56 AA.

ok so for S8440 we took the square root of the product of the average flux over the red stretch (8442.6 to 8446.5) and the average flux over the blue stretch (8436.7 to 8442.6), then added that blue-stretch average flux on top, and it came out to 25.7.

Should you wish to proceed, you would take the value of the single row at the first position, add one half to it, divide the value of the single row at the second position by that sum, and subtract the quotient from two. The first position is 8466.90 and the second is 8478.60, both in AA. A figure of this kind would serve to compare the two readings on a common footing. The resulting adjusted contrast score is 1.04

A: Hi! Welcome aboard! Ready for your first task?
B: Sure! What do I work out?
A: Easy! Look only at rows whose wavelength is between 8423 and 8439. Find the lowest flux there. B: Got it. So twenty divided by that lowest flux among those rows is 1.56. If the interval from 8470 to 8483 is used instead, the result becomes 1.57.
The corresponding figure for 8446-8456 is 1.53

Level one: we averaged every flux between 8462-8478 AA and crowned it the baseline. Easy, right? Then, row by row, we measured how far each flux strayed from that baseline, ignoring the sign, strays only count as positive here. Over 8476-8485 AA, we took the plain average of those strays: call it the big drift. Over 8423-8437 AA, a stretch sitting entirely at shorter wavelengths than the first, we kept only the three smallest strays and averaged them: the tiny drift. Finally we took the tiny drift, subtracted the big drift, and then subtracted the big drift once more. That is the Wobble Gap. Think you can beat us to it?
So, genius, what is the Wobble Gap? 0.03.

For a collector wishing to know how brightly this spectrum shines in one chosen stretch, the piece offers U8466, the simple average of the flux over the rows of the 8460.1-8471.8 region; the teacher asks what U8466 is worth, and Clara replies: 12.9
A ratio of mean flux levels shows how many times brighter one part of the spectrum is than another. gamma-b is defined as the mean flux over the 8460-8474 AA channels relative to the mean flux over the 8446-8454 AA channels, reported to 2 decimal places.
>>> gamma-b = 0.98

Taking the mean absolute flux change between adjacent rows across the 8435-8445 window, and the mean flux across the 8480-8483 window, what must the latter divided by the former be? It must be 258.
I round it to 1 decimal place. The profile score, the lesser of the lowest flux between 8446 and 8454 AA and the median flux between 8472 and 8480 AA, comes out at 12.7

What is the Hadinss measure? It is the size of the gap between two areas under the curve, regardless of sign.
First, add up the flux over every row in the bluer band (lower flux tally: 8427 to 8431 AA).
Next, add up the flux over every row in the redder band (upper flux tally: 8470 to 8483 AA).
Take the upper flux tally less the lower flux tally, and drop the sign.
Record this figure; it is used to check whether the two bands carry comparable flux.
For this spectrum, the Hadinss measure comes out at 63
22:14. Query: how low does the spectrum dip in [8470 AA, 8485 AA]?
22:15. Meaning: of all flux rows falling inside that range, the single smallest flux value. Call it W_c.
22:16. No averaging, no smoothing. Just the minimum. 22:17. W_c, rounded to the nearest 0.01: 12.71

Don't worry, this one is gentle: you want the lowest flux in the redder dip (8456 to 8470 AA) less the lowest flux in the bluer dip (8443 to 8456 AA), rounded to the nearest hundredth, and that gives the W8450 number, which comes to -0.18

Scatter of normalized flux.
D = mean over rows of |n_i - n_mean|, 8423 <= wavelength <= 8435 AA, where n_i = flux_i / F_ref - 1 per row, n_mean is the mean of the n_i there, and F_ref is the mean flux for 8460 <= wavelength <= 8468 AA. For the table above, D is 0.014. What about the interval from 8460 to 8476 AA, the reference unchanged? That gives 0.007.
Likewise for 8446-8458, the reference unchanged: 0.003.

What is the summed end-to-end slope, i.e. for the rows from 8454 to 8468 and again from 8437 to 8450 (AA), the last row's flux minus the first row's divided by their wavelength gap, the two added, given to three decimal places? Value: 0.010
